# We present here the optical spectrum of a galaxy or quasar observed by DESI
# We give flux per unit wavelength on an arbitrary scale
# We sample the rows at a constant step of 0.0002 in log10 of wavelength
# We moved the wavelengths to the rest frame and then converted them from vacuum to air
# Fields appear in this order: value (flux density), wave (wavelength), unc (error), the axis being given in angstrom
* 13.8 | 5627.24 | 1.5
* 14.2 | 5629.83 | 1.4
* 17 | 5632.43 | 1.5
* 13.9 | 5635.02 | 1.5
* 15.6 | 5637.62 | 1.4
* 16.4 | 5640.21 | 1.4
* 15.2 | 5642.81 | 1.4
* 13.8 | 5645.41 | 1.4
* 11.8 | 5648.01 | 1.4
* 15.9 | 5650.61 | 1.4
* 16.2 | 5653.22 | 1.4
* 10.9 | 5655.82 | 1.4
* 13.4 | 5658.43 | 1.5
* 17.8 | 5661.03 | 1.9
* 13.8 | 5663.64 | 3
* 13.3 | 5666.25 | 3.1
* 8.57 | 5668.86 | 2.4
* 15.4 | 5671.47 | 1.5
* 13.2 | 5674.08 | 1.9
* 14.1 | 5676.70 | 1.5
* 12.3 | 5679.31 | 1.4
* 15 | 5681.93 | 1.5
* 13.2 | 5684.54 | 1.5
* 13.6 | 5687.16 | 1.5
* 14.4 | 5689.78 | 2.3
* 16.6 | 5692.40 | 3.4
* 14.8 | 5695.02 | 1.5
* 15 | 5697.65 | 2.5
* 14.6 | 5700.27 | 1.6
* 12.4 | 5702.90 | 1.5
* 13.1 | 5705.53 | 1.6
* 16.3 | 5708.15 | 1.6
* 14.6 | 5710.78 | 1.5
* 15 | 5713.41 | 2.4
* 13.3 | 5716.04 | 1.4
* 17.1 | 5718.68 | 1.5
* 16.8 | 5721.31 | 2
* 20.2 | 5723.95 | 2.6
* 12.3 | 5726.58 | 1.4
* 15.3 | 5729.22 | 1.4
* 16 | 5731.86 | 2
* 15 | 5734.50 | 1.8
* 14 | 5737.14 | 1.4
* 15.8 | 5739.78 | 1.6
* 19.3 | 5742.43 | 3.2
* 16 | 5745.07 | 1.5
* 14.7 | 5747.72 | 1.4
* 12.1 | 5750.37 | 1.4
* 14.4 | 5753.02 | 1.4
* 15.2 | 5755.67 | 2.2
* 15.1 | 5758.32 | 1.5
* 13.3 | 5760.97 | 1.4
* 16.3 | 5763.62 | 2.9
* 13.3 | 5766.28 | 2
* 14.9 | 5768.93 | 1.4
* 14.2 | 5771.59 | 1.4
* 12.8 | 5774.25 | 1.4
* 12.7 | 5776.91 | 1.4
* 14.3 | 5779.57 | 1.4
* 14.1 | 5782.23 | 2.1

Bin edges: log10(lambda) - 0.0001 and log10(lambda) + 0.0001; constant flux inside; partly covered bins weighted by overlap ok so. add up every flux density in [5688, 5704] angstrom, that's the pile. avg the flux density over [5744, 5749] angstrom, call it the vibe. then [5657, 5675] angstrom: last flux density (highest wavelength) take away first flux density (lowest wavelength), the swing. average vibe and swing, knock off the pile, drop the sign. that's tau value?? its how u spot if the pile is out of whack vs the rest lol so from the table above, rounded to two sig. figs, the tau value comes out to 80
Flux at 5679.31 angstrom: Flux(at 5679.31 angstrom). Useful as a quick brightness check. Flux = 12.3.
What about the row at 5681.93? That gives 15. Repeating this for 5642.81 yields 15.2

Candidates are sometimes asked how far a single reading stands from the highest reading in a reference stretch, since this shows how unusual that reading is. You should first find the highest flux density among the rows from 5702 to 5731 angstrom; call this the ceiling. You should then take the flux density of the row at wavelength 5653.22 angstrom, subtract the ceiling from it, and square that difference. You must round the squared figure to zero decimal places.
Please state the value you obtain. 16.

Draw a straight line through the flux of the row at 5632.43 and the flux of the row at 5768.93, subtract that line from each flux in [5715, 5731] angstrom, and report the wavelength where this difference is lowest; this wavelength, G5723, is 5726.58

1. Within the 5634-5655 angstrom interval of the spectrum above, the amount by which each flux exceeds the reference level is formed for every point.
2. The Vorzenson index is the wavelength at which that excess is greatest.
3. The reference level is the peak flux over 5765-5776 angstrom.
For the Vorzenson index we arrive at 5640.21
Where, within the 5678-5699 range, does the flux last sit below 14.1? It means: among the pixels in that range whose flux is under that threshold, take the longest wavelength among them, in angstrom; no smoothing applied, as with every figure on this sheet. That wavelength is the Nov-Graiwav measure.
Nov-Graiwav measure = 5687.16 angstrom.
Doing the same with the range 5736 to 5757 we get 5750.37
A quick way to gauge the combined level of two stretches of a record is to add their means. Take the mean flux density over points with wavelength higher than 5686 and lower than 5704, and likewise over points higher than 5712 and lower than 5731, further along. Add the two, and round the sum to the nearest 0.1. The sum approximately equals 30.2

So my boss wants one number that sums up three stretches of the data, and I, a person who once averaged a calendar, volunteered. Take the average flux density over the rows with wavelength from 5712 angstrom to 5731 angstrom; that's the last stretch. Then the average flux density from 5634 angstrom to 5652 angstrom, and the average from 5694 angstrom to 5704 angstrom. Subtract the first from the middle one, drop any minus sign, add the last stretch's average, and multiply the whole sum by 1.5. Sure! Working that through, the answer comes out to 24.3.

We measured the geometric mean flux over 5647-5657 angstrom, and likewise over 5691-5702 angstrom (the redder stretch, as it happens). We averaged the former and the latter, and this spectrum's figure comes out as 14.4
